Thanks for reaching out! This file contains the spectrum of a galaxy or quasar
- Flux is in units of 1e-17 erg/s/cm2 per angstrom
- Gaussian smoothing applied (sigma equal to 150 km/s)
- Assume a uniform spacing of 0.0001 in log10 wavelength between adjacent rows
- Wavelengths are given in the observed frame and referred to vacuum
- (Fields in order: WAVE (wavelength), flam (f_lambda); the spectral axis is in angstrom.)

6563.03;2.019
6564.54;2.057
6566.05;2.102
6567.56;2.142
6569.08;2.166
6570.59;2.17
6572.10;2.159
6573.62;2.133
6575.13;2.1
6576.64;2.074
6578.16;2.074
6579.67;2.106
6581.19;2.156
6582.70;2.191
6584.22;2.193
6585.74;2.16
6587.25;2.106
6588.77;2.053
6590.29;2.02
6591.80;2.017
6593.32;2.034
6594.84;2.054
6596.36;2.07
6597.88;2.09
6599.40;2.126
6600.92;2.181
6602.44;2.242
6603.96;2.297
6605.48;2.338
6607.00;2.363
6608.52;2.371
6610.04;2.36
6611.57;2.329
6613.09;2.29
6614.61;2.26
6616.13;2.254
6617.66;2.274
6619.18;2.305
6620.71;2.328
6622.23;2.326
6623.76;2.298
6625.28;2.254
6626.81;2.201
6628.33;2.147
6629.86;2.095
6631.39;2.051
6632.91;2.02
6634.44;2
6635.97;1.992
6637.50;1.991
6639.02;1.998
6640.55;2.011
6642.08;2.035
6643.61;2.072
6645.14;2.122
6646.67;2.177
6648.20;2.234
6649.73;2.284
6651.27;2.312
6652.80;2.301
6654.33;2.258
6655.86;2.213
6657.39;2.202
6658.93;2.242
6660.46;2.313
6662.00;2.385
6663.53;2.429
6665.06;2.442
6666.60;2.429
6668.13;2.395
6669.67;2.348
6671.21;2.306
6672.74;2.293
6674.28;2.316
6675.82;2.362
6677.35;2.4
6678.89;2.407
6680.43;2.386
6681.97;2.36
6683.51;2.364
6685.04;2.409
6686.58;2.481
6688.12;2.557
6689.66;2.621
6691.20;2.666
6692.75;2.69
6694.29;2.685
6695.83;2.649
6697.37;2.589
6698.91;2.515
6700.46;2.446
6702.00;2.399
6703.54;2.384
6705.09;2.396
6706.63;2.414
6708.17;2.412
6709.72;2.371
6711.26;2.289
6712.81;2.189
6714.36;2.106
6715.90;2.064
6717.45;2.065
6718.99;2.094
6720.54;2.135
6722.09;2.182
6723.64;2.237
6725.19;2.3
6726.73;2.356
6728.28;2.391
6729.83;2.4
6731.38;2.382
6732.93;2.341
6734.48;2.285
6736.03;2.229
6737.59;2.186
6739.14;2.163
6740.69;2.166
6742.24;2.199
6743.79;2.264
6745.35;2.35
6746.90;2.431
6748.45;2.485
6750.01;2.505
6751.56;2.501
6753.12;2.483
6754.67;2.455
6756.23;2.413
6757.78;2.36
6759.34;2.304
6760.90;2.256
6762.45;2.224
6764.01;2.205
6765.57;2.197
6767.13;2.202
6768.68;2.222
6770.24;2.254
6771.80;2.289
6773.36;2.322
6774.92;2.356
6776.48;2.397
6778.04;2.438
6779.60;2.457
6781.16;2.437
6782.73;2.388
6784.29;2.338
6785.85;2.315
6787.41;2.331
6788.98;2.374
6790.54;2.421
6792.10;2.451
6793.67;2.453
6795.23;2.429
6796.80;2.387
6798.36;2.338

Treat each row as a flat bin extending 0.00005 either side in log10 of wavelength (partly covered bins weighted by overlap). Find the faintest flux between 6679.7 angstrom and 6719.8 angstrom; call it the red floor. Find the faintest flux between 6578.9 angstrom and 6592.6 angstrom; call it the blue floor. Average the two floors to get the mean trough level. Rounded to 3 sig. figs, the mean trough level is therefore 2.04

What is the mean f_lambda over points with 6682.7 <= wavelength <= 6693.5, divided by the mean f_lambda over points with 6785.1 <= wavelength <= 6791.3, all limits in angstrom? 1.08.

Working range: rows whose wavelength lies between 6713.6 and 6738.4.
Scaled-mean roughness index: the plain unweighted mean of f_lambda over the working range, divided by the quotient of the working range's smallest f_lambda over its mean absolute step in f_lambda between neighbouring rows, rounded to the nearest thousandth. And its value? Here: 0.043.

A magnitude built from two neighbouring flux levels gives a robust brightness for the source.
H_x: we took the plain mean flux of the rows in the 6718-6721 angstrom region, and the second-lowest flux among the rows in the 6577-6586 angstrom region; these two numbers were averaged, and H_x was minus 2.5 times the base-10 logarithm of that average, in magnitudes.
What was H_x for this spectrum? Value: -0.81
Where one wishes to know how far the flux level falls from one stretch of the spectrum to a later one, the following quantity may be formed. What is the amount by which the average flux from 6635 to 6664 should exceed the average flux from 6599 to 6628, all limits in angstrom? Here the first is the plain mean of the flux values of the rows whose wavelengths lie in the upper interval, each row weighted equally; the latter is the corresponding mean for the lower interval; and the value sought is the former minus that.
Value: -0.1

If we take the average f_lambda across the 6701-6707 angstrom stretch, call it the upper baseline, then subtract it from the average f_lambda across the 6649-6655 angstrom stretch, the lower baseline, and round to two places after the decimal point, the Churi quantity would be -0.11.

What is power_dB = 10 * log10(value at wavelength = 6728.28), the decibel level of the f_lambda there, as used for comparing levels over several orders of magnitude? 3.79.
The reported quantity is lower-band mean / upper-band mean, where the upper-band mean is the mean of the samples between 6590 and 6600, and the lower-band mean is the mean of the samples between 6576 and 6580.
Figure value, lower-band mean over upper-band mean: 1.01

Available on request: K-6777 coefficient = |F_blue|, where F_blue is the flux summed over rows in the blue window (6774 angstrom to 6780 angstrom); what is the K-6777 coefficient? 9.6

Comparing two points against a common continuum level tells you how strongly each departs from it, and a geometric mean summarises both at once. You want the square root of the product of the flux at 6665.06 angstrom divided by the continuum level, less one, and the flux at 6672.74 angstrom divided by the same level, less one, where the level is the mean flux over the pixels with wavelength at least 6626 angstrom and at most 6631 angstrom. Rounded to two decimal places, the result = 0.10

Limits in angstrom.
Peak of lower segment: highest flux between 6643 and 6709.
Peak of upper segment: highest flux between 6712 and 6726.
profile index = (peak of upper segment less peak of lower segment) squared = 0.15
